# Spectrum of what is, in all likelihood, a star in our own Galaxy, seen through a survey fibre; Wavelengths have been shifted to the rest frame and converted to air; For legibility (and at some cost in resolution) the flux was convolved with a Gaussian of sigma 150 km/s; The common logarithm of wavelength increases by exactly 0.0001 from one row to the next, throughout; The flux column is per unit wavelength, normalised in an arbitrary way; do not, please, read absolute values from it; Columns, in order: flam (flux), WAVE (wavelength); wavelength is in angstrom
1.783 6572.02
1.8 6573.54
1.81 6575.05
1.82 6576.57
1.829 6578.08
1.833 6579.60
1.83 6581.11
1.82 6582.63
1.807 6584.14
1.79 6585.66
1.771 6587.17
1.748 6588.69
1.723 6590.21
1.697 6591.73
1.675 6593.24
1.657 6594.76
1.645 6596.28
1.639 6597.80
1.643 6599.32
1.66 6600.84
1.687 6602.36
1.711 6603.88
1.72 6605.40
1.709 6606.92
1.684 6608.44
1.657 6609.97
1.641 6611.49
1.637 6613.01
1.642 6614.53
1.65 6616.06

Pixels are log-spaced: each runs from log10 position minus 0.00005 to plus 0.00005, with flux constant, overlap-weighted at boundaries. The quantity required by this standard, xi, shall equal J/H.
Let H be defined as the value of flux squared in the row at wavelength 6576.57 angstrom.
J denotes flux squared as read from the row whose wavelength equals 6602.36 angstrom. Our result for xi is 0.86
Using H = 3.31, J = 2.85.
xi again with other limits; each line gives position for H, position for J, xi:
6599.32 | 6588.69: 1.13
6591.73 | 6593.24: 0.97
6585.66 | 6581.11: 1.05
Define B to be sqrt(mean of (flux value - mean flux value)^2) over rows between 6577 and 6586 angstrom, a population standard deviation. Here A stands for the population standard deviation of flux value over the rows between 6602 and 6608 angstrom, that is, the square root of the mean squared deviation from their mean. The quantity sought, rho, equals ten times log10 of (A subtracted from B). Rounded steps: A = 0.012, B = 0.015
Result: -25.0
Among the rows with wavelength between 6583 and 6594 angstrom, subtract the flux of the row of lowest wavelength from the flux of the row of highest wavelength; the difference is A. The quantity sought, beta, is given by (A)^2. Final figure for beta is 0.0174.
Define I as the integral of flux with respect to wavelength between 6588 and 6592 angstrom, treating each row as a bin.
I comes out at 6.9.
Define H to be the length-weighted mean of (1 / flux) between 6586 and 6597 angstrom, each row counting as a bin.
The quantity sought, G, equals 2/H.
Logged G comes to 3.41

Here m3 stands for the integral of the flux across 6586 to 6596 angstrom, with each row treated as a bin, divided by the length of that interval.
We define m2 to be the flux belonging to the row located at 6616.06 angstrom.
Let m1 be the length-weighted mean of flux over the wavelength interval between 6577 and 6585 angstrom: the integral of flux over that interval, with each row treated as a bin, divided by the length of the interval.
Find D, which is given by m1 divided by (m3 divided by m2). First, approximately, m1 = 1.82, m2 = 1.65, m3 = 1.71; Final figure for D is 1.76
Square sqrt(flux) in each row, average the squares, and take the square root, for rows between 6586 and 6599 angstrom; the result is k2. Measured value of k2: 1.30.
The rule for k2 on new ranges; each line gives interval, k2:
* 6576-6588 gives 1.35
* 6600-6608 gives 1.30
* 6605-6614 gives 1.29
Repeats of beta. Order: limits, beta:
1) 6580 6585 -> 0.0005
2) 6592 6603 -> 0.0001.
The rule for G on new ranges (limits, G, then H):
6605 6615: 3.34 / 0.599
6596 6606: 3.34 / 0.598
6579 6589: 3.60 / 0.556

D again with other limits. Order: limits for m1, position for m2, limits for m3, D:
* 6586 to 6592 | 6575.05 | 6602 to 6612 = 1.87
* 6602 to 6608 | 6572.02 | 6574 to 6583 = 1.67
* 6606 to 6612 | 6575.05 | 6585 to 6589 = 1.71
